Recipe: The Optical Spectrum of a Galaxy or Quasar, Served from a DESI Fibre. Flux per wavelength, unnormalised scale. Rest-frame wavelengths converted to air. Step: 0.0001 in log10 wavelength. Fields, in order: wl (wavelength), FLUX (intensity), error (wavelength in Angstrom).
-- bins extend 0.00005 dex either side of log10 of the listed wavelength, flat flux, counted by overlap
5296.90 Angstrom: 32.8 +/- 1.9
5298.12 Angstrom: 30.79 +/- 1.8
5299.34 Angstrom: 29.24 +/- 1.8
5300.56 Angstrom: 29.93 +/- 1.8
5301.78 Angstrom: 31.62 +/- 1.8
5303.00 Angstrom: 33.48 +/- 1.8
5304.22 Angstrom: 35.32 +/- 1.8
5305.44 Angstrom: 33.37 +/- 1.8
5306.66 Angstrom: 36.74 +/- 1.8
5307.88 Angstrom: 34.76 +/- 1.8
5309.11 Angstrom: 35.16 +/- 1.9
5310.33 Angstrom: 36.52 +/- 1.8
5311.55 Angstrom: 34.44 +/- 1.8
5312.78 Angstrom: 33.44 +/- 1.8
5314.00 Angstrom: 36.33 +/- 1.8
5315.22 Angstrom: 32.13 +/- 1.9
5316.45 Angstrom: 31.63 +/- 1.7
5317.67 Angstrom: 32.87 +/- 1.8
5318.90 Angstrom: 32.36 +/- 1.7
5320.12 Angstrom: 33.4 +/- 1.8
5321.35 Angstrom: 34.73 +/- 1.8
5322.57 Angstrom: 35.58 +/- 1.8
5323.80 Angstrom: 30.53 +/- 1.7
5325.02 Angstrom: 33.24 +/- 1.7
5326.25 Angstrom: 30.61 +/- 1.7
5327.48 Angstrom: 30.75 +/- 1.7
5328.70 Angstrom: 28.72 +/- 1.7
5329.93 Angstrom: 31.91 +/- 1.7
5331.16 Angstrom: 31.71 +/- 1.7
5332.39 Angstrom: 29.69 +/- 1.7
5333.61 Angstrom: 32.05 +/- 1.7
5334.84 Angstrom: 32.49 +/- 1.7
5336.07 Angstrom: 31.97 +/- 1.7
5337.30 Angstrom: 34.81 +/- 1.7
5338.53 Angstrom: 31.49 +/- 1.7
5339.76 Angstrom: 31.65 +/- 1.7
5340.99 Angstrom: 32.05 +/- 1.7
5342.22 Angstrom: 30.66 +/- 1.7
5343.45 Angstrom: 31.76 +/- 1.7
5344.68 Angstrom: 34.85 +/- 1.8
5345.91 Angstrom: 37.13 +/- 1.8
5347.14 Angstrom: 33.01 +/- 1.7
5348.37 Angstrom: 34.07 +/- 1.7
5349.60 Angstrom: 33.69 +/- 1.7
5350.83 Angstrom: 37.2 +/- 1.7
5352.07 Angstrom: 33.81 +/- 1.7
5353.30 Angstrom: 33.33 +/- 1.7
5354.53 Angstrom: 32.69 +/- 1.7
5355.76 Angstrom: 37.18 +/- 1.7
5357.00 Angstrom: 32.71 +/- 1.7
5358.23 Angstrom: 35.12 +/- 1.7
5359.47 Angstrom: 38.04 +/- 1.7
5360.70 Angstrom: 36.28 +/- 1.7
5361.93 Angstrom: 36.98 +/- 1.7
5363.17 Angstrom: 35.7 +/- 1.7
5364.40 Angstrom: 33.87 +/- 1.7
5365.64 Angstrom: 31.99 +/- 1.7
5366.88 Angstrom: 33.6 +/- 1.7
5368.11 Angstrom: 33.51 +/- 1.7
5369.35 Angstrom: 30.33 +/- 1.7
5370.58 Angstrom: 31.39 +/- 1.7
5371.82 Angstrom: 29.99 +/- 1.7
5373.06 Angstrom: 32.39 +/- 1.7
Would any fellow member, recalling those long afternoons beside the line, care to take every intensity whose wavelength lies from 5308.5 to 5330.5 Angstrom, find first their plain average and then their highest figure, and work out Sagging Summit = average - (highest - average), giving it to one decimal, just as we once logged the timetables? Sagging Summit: 29.5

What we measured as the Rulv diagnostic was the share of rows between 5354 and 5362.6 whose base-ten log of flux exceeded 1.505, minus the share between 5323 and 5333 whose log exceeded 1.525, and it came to 1.0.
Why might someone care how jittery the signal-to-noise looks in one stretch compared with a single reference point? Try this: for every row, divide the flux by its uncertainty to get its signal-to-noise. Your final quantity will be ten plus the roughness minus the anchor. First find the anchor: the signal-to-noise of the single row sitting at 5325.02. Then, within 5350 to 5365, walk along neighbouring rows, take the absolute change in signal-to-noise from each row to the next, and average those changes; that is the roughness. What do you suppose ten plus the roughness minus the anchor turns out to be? -8.2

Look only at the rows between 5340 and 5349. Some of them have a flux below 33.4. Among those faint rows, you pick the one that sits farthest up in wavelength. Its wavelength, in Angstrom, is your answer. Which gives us 5347.14 Angstrom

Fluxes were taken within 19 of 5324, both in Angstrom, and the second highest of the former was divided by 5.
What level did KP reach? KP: 7.30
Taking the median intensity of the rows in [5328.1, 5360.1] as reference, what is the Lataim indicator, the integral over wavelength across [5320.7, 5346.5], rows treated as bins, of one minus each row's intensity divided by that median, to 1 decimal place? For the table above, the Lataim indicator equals 0.3 Angstrom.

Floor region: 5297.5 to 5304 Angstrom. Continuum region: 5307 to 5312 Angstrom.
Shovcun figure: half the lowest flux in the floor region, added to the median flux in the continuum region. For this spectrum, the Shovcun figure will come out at 49.6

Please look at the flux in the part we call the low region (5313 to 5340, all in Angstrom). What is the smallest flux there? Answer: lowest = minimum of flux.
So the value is 28.72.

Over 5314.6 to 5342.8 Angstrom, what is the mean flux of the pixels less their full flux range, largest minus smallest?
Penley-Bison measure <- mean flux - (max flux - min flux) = 25.2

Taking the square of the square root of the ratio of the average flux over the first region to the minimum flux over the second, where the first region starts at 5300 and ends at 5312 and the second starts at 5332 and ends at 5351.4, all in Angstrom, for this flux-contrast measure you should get 1.15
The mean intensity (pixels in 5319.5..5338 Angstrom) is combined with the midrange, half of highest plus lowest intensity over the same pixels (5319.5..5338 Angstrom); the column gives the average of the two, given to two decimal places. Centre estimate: 32.15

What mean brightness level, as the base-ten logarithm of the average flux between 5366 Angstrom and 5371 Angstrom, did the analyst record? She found 1.51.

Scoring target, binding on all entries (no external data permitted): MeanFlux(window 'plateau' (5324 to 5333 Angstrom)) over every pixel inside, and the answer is 30.9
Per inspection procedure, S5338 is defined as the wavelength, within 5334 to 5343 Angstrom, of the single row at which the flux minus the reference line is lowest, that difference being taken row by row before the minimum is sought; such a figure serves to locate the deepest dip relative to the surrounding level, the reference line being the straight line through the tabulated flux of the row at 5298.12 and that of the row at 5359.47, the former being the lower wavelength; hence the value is 5342.22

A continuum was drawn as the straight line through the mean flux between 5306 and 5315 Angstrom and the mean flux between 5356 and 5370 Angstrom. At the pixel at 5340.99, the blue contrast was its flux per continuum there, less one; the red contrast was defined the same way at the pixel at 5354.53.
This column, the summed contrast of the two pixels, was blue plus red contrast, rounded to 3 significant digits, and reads -0.132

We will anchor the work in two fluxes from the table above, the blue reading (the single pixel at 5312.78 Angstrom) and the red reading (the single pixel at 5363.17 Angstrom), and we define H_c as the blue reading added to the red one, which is 69.1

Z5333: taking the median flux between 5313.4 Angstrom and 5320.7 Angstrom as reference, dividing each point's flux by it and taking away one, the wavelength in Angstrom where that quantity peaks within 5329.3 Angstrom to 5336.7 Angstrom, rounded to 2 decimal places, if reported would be 5334.84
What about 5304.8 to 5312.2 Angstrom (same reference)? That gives 5306.66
